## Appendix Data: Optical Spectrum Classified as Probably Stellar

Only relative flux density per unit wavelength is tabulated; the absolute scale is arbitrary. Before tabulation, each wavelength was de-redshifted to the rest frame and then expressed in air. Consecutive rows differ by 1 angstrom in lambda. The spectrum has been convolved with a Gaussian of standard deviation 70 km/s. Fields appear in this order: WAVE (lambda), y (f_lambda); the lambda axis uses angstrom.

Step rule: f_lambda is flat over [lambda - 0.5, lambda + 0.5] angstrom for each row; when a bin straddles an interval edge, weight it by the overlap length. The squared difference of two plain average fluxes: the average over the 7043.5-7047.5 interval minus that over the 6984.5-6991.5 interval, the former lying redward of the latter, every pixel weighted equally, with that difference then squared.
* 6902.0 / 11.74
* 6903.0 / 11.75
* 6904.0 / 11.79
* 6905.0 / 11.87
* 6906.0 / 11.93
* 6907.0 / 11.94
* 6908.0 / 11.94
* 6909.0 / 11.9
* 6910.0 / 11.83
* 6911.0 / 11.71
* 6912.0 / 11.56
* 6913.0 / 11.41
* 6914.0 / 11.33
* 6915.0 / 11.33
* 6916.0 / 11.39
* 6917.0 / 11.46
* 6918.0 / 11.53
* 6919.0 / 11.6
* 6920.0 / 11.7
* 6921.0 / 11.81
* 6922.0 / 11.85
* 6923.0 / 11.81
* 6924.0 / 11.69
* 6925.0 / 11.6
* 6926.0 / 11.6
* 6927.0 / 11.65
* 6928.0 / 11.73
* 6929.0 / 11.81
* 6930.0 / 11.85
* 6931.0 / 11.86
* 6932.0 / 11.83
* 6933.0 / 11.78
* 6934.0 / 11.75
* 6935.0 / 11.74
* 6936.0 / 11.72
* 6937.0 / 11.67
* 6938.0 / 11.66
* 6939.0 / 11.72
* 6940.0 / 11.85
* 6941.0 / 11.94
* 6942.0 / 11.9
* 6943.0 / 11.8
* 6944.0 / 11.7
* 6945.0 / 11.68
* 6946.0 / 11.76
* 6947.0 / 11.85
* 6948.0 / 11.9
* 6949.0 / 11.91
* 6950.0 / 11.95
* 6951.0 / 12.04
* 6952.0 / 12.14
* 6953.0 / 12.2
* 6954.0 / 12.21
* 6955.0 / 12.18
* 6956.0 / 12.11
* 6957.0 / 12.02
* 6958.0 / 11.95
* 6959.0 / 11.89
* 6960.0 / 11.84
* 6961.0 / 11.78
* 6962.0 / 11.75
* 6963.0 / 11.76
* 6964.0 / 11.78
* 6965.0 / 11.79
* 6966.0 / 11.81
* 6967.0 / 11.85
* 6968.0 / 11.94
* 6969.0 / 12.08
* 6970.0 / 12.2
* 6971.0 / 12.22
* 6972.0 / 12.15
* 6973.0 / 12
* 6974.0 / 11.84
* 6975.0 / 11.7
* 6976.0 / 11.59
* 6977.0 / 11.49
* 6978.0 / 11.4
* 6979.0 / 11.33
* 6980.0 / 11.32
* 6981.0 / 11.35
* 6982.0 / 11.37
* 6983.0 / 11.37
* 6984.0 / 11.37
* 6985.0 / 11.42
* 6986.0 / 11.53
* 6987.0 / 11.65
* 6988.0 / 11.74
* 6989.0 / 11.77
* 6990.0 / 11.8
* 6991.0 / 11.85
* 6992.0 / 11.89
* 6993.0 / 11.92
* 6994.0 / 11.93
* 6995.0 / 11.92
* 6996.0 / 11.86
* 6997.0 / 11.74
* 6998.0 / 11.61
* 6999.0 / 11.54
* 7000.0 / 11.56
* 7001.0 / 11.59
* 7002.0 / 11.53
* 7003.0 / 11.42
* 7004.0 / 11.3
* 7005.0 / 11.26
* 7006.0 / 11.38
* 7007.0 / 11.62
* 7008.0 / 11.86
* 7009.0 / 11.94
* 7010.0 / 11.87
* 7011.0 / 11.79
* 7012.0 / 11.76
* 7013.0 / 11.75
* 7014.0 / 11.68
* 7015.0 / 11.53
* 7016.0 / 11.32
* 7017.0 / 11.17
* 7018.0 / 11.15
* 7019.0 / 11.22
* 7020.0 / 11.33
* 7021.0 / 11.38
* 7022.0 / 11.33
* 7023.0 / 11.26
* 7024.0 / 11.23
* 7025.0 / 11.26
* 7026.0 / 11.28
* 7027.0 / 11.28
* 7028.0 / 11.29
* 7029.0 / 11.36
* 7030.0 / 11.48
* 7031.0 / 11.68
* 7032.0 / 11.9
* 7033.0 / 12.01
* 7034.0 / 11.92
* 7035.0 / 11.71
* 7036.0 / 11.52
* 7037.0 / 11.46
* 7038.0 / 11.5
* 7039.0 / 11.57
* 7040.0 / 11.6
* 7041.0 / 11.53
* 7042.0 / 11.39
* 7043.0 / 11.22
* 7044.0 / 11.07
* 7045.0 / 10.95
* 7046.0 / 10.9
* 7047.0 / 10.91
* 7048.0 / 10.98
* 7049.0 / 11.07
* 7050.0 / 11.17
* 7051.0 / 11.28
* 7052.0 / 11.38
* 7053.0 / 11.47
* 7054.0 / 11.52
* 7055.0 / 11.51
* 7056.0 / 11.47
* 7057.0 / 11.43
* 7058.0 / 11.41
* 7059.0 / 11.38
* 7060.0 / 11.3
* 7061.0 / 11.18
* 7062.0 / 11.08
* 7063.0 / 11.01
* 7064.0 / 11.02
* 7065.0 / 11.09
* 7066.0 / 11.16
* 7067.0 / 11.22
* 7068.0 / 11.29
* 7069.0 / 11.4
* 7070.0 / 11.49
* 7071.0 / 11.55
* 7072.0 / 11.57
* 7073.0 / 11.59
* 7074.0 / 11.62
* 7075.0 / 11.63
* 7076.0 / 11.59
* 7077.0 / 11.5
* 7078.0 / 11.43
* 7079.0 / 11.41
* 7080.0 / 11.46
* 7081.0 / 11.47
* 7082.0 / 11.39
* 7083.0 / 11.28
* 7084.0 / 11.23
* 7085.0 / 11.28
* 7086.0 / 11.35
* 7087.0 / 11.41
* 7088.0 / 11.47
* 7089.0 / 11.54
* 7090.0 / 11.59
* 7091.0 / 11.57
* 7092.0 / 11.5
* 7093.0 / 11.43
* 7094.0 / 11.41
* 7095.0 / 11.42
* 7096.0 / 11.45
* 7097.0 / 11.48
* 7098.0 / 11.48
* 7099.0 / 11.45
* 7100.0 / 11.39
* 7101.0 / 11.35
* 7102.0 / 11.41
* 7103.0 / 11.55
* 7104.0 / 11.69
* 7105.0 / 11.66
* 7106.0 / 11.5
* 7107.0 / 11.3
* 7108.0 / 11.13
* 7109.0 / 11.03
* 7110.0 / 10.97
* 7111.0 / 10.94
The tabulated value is 0.52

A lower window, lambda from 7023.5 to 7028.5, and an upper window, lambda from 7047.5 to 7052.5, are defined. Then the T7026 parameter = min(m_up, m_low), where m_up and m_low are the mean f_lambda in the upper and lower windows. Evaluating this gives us 11.2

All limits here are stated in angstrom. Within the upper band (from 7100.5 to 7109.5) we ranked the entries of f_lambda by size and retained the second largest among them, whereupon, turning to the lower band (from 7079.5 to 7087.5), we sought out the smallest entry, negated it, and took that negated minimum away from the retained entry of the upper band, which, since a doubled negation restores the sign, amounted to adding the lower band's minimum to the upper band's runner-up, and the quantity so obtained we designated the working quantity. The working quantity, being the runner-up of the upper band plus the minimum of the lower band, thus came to 22.9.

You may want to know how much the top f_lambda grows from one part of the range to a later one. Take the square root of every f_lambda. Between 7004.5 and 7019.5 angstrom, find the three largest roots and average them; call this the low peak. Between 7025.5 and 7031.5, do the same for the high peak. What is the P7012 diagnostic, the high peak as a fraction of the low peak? 0.98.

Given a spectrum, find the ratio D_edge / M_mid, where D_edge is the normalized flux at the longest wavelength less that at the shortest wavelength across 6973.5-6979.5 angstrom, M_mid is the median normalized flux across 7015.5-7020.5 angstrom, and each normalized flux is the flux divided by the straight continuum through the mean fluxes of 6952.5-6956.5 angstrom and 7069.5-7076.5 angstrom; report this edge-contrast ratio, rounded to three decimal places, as -0.043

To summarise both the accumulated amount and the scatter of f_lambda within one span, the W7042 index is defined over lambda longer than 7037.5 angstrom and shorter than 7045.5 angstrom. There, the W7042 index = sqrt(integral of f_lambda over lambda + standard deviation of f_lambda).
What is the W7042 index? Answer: 9.54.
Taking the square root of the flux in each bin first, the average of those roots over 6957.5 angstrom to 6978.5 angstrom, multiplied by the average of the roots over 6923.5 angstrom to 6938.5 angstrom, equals 11.8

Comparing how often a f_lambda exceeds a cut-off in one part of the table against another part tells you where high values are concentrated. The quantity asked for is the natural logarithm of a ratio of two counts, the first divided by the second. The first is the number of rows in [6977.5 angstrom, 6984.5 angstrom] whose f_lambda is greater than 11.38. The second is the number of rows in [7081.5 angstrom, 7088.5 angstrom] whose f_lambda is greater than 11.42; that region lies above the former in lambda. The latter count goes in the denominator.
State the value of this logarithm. 0.0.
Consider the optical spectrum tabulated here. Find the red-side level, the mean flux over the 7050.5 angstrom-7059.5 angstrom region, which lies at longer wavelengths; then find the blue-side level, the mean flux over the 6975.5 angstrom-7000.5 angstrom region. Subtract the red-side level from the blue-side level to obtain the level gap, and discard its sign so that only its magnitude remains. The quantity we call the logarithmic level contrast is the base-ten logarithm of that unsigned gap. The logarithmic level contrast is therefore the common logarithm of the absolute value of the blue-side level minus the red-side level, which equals -0.73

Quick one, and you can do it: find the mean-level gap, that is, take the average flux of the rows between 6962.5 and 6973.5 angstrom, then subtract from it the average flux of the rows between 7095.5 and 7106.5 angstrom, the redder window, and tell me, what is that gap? 0.5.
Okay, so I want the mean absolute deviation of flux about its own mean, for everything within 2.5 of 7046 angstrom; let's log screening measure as 0.050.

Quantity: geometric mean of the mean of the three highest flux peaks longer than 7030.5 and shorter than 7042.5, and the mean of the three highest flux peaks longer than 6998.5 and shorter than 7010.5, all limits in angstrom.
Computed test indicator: 11.9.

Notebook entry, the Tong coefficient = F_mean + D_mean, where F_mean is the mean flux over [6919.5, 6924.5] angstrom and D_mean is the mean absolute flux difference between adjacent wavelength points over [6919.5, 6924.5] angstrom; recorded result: 11.8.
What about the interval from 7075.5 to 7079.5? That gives 11.5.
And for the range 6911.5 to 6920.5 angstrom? 11.6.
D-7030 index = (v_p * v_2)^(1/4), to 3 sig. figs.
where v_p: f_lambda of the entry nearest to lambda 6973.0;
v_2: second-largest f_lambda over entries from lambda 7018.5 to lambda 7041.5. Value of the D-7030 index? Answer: 3.46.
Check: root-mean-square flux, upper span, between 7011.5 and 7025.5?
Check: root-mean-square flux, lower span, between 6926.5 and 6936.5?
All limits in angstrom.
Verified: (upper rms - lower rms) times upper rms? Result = -4.4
